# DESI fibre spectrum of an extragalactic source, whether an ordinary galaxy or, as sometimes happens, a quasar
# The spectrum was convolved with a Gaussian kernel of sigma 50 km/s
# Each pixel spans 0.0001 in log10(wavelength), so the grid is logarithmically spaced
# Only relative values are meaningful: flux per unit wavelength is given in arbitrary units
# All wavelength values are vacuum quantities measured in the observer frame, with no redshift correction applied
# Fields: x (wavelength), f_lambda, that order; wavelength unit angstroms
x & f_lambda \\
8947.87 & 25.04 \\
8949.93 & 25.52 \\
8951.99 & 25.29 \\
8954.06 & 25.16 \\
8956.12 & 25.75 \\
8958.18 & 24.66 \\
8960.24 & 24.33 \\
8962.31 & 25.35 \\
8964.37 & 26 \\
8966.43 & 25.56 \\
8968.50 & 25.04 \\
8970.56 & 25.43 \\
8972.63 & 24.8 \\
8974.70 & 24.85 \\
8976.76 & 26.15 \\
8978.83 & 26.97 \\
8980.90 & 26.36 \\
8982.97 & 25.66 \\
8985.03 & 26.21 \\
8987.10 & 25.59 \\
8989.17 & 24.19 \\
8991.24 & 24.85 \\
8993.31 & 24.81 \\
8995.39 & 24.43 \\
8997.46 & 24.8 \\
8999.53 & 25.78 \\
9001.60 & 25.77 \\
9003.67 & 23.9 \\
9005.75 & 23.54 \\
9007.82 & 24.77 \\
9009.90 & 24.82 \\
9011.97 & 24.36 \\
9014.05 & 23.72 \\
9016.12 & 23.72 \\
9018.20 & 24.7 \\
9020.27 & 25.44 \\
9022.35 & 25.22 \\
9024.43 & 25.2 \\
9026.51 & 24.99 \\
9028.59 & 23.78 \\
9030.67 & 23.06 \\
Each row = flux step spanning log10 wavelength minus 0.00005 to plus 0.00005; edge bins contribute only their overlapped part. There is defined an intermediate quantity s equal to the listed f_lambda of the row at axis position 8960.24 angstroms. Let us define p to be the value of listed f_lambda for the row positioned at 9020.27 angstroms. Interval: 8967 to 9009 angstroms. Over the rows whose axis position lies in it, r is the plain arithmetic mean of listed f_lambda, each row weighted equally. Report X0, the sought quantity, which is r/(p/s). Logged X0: 24.1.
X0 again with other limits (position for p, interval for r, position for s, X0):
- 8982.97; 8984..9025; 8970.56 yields 24.6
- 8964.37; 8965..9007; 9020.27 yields 24.7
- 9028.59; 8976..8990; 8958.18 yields 26.8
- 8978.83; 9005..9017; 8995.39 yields 21.9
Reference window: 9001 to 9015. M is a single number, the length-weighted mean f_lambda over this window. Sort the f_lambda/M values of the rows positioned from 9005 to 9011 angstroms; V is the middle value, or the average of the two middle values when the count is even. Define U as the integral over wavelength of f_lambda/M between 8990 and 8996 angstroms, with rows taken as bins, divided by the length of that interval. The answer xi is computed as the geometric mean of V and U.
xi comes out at 1.01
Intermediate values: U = 1.01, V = 1.02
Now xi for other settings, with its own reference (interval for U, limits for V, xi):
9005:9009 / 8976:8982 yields 1.04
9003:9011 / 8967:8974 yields 1.01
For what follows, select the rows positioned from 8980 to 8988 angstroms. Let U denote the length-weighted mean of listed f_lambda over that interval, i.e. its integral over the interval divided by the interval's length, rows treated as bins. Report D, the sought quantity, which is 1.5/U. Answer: 0.0578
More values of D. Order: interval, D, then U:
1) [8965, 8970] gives 0.0591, 25.39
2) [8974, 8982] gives 0.0574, 26.13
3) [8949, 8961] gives 0.0597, 25.13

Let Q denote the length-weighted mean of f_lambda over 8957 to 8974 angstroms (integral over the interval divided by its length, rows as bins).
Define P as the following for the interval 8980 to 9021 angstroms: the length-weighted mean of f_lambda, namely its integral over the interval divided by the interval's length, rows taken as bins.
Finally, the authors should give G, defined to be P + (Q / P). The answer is 25.9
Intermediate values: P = 24.9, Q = 25.1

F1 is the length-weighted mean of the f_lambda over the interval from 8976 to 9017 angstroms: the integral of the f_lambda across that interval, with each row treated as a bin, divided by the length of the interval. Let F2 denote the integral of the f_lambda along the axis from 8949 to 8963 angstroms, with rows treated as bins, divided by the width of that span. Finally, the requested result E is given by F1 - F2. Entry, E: -0.1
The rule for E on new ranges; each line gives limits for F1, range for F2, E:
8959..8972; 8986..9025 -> 0.6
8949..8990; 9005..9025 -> 0.9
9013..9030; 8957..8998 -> -0.8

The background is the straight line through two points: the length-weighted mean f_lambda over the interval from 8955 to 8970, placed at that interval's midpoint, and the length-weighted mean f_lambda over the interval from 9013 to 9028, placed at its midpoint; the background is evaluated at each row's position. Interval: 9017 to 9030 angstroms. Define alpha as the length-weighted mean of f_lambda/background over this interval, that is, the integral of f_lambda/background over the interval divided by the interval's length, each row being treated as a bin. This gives 1.007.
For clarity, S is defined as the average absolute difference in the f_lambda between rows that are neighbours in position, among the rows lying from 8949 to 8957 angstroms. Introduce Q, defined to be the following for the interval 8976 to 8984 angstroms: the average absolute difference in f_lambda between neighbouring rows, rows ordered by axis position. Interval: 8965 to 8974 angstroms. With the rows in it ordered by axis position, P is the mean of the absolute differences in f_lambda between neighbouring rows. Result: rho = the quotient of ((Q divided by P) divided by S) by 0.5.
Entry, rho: 8.7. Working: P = 0.51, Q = 0.71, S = 0.32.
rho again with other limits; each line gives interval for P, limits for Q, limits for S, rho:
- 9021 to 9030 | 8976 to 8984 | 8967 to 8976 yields 8.3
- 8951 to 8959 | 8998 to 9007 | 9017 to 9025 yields 7.6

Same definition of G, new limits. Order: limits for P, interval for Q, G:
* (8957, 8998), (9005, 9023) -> 26.3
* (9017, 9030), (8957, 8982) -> 25.8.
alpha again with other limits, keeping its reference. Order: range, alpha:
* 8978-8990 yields 1.032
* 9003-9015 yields 0.975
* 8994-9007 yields 0.993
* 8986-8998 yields 0.992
